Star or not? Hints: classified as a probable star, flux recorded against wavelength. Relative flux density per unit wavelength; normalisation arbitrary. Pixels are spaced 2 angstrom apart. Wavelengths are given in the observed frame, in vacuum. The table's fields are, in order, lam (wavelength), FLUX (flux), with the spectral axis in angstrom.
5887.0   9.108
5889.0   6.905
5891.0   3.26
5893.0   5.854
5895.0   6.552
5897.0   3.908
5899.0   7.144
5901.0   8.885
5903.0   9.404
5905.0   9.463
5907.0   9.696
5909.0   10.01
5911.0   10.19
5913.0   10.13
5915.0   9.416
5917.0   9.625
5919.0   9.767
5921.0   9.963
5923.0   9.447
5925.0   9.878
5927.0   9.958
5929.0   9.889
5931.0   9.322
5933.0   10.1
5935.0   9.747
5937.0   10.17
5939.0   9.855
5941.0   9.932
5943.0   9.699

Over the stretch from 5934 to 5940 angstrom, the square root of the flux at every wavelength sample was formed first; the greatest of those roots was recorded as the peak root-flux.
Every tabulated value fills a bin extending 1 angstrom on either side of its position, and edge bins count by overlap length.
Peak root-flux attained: 3.19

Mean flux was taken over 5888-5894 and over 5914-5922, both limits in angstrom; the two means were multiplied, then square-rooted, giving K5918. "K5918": 7.2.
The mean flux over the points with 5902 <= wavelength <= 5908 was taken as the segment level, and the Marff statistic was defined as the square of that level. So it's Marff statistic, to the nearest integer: 91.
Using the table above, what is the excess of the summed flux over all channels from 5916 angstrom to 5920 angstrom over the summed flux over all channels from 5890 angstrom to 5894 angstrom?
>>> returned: 10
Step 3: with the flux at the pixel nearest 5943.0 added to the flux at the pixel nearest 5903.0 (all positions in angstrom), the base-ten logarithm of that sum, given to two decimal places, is 1.28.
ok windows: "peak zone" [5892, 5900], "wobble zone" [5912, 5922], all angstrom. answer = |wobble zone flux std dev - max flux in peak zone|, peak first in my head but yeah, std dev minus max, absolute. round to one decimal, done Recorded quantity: 6.9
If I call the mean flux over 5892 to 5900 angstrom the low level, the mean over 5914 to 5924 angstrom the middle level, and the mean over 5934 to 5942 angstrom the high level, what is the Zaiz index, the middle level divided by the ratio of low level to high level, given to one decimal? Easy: 16.3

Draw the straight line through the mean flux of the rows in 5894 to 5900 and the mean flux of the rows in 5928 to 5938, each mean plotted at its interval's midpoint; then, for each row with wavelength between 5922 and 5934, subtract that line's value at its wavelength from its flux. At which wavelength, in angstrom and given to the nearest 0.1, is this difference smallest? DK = 5931.0 angstrom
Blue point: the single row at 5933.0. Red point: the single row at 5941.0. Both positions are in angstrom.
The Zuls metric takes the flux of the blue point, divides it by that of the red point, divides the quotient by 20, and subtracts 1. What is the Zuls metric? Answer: -0.949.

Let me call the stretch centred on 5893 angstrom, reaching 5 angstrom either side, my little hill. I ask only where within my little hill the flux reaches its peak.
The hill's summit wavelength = 5889.0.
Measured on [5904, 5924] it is 5911.0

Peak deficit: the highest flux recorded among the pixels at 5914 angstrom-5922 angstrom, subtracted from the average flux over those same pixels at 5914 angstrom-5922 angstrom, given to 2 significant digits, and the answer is -0.27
